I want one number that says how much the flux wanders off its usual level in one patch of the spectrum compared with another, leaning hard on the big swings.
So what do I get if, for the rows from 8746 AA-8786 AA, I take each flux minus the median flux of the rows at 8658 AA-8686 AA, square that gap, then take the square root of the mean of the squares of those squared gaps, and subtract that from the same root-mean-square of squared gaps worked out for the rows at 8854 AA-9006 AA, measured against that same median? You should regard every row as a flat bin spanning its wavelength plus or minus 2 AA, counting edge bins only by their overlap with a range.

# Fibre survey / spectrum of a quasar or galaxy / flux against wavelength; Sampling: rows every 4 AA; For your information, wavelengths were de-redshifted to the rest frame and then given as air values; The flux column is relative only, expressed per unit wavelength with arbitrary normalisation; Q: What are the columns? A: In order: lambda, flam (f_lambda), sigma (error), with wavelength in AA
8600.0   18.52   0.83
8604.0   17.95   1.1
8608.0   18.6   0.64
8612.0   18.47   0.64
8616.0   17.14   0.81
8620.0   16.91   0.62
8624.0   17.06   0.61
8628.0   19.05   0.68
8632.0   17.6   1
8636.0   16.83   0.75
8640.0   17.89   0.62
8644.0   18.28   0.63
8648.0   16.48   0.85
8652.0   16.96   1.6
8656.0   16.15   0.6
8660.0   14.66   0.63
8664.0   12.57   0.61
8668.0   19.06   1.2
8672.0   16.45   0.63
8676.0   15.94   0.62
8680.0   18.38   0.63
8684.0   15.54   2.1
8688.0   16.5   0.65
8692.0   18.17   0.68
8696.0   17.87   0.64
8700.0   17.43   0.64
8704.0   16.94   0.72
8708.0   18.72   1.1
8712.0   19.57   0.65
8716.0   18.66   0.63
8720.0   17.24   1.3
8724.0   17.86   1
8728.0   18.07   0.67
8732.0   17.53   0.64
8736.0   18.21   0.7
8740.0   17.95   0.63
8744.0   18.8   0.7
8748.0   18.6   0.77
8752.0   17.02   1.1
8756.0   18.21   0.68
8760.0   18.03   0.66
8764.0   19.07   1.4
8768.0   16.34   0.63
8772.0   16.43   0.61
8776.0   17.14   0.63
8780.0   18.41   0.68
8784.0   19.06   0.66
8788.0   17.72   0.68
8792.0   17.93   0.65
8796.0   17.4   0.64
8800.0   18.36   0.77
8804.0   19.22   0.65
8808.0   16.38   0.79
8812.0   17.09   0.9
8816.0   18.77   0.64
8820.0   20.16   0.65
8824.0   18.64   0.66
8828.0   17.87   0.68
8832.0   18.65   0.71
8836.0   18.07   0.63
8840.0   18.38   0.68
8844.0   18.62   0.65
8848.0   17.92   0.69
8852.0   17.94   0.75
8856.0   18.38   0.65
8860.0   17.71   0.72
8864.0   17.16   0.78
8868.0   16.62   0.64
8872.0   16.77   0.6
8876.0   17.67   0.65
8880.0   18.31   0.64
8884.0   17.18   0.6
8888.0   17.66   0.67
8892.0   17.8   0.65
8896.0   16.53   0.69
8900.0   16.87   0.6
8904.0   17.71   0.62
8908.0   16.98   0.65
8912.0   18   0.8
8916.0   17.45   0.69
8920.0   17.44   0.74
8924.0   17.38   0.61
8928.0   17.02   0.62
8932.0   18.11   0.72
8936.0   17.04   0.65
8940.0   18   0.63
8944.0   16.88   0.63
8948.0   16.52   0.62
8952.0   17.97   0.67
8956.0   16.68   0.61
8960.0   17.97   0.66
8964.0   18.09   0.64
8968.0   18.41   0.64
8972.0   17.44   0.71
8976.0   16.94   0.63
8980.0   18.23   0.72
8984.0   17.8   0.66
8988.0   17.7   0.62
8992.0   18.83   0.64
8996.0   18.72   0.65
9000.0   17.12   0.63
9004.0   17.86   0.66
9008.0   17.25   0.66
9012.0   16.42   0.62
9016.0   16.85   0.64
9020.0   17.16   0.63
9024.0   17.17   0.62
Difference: -2.1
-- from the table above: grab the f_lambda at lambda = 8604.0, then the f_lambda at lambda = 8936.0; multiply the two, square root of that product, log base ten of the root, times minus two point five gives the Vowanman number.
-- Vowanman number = -3.107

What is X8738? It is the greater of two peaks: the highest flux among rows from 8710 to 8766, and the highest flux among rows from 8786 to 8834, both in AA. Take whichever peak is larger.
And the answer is 20.2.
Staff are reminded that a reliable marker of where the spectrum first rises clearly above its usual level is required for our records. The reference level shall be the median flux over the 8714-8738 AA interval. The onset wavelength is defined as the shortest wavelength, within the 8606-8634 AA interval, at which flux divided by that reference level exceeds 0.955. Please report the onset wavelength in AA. 8608.0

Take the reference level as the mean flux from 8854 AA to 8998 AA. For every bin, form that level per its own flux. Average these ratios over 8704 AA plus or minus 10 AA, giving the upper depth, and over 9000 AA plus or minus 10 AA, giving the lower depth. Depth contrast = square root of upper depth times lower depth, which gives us 0.976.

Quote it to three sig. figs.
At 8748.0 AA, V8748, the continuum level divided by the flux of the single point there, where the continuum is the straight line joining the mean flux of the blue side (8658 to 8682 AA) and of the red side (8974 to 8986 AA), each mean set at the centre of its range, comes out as 0.890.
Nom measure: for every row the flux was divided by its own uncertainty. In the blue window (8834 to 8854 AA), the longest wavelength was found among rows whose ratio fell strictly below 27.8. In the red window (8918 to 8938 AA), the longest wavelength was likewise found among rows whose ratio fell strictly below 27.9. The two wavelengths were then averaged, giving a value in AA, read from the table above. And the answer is 8894 AA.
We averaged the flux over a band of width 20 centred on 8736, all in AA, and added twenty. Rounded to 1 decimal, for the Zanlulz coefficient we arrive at 38.1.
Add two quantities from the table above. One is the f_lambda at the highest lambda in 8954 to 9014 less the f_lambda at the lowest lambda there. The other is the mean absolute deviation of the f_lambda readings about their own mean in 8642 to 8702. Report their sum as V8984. 0.98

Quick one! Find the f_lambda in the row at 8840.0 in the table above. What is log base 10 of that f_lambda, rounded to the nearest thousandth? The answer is 1.264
